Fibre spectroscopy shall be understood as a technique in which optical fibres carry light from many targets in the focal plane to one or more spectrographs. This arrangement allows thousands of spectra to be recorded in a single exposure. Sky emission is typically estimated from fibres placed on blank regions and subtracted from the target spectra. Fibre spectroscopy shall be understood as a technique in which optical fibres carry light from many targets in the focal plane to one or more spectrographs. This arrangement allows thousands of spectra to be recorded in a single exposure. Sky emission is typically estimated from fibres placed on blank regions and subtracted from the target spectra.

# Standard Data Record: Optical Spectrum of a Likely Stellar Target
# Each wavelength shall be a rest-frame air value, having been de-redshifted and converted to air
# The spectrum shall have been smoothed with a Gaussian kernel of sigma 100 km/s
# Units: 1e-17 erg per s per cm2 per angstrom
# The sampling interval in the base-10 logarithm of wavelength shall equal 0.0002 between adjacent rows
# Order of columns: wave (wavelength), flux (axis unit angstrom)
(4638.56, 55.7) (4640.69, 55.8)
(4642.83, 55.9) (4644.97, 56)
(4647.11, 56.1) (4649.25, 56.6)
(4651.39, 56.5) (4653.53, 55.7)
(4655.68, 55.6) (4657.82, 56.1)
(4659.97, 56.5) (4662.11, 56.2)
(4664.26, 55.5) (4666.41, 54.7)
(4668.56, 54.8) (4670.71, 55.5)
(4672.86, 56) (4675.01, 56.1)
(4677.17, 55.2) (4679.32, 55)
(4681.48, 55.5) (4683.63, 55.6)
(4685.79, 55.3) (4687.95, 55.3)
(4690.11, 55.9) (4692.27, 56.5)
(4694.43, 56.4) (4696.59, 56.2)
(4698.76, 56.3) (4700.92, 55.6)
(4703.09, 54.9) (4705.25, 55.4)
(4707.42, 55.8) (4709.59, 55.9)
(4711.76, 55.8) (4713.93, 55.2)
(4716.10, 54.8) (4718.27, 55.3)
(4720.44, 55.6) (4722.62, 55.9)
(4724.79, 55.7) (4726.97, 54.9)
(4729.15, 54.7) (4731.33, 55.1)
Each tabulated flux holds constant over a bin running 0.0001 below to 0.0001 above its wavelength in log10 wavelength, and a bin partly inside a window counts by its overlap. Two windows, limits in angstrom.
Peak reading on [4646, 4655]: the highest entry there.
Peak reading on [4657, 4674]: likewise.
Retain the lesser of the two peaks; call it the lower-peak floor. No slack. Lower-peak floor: 56.5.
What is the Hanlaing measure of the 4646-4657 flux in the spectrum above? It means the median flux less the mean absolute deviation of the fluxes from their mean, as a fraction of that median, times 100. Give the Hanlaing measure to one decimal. 99.4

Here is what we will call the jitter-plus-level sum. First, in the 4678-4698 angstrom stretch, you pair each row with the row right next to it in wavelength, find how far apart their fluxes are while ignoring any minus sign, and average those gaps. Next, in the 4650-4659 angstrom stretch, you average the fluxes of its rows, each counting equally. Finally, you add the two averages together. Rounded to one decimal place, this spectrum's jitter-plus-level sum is 56.3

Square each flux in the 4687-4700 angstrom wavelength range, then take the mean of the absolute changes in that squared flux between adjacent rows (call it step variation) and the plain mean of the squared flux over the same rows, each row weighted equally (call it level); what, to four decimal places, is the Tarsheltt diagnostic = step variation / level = 0.0114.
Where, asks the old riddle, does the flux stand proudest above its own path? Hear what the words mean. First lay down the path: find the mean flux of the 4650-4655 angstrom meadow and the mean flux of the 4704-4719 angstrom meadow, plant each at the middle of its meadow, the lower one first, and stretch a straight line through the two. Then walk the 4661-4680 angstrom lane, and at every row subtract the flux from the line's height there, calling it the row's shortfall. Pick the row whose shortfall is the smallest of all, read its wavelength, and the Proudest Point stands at 4675.01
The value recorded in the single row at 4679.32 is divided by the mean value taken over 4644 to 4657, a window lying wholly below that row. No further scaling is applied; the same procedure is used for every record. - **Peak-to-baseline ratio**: 0.98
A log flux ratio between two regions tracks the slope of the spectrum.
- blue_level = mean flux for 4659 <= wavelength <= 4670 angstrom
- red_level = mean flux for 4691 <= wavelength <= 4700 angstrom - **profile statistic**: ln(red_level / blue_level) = 0.014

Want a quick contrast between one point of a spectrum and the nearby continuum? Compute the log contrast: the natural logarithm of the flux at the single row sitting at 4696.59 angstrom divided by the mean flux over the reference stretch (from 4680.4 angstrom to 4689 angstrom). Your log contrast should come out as 0.014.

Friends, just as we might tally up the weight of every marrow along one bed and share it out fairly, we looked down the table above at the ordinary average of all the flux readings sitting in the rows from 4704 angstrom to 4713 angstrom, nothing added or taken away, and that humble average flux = 55.7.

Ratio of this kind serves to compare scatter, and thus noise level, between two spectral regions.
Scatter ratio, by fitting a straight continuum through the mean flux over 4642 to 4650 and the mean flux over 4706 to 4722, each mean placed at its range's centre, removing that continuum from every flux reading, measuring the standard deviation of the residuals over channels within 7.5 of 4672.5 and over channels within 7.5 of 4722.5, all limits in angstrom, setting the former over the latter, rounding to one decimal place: 1.2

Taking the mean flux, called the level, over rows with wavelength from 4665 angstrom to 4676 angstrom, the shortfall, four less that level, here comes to -51.4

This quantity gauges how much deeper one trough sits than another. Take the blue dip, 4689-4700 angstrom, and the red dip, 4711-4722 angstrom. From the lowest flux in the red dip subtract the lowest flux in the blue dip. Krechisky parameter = -1.1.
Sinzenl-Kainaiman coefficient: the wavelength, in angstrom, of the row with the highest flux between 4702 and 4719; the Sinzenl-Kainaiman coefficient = 4709.59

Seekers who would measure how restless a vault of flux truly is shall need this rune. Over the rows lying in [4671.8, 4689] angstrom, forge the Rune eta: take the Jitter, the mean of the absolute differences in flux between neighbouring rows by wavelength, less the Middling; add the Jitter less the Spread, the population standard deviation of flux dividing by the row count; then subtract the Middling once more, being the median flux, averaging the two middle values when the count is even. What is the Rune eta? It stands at -110.6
